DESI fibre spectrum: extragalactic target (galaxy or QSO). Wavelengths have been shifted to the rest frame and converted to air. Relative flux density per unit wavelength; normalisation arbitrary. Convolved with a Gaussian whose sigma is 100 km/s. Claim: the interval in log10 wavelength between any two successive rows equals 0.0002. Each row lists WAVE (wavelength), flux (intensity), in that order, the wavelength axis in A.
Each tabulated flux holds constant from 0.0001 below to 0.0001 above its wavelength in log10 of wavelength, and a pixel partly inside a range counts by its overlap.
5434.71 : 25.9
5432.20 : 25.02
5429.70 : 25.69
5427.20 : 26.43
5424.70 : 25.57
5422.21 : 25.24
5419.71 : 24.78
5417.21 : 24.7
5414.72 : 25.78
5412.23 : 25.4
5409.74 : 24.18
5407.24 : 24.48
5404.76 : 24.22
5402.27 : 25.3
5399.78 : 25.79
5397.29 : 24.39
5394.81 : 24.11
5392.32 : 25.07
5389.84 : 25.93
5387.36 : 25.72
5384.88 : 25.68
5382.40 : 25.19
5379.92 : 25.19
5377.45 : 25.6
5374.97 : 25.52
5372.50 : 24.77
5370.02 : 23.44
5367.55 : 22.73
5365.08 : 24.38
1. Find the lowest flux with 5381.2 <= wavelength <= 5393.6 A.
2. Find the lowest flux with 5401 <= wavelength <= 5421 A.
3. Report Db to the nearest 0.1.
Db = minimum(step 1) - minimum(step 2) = 0.9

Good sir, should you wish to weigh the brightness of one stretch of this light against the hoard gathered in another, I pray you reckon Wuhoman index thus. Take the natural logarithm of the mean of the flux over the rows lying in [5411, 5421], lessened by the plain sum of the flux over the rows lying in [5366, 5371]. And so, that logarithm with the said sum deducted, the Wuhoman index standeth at -43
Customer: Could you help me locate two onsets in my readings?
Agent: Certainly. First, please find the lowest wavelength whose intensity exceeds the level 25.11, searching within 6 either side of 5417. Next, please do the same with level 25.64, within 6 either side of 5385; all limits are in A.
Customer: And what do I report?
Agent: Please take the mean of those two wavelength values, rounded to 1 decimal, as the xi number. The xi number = 5398.6 A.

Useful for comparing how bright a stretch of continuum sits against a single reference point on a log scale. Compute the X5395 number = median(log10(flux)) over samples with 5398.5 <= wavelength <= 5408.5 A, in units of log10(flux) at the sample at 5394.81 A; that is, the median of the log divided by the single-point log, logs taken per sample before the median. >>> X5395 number 1.010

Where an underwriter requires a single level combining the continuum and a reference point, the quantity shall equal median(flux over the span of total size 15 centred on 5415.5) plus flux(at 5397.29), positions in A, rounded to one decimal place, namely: 49.4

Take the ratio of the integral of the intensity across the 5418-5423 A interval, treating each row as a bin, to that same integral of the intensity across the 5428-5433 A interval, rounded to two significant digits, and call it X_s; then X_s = 0.98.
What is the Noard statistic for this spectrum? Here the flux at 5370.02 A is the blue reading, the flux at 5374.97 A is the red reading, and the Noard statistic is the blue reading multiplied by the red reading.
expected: 598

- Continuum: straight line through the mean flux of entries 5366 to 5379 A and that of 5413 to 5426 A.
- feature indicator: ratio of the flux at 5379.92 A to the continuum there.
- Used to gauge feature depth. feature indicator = 1.03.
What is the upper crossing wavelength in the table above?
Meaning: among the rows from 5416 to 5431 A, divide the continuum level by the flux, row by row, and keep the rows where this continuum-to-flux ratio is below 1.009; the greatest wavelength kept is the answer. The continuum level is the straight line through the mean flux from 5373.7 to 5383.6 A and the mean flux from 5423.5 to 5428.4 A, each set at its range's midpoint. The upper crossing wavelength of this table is 5427.20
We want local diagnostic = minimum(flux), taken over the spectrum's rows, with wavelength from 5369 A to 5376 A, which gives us 23.44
